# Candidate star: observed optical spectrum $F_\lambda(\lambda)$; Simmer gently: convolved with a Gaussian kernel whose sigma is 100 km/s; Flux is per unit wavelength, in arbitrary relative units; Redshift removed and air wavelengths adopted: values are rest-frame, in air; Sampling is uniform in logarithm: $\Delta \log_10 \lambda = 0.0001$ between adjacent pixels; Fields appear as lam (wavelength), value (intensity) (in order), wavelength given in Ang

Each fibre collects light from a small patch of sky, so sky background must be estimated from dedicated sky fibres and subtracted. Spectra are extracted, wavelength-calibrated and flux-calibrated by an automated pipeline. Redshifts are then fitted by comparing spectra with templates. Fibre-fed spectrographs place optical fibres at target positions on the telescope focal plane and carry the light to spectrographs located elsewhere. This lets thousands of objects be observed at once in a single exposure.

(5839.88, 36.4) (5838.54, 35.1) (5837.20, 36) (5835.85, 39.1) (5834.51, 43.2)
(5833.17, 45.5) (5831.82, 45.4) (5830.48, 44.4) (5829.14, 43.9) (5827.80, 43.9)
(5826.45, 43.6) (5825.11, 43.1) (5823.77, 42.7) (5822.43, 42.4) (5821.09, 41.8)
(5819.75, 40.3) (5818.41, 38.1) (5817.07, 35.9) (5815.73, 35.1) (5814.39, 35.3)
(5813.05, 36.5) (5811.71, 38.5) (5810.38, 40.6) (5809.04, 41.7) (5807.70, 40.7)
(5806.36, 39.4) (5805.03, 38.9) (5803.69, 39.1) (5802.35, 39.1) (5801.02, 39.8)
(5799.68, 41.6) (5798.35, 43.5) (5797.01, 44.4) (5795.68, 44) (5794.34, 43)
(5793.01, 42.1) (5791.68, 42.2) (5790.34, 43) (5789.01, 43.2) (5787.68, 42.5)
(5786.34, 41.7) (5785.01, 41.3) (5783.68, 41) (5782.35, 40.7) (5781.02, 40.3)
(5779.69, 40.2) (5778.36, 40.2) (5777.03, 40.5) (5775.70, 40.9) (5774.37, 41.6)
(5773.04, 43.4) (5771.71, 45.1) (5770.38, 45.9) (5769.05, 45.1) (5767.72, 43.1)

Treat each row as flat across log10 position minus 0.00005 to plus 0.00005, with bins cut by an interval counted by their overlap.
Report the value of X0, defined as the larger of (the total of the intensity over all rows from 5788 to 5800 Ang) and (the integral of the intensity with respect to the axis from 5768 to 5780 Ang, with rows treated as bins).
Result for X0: 511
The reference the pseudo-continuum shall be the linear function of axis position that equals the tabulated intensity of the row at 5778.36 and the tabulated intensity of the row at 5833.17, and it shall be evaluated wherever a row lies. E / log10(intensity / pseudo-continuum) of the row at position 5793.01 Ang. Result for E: 0.01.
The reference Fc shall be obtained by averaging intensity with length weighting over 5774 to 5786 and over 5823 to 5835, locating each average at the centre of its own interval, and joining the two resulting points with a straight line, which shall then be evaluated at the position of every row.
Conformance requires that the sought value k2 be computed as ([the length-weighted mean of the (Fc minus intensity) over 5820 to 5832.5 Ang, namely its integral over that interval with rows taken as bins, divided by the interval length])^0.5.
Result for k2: 0.6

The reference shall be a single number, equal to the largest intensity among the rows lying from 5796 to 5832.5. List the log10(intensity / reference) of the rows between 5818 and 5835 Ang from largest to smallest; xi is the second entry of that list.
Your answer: 0.000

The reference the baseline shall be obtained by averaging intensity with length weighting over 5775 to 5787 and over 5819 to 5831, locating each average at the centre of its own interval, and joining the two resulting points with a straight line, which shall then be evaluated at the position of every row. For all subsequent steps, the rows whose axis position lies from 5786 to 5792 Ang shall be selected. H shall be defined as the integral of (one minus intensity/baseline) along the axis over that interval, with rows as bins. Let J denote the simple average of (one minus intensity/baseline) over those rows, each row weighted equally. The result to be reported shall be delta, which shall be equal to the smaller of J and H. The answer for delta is -0.21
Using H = -0.2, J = -0.033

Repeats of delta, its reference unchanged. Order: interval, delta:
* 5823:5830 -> -0.09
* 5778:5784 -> 0.01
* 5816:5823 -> 0.07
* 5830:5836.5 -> -0.04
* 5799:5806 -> 0.05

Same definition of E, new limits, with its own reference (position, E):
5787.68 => 0.01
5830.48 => -0.01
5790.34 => 0.02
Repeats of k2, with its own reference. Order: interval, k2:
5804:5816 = 2.0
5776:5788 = 0.1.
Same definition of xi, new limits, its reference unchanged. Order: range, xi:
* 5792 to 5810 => -0.014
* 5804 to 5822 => -0.037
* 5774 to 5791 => -0.024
